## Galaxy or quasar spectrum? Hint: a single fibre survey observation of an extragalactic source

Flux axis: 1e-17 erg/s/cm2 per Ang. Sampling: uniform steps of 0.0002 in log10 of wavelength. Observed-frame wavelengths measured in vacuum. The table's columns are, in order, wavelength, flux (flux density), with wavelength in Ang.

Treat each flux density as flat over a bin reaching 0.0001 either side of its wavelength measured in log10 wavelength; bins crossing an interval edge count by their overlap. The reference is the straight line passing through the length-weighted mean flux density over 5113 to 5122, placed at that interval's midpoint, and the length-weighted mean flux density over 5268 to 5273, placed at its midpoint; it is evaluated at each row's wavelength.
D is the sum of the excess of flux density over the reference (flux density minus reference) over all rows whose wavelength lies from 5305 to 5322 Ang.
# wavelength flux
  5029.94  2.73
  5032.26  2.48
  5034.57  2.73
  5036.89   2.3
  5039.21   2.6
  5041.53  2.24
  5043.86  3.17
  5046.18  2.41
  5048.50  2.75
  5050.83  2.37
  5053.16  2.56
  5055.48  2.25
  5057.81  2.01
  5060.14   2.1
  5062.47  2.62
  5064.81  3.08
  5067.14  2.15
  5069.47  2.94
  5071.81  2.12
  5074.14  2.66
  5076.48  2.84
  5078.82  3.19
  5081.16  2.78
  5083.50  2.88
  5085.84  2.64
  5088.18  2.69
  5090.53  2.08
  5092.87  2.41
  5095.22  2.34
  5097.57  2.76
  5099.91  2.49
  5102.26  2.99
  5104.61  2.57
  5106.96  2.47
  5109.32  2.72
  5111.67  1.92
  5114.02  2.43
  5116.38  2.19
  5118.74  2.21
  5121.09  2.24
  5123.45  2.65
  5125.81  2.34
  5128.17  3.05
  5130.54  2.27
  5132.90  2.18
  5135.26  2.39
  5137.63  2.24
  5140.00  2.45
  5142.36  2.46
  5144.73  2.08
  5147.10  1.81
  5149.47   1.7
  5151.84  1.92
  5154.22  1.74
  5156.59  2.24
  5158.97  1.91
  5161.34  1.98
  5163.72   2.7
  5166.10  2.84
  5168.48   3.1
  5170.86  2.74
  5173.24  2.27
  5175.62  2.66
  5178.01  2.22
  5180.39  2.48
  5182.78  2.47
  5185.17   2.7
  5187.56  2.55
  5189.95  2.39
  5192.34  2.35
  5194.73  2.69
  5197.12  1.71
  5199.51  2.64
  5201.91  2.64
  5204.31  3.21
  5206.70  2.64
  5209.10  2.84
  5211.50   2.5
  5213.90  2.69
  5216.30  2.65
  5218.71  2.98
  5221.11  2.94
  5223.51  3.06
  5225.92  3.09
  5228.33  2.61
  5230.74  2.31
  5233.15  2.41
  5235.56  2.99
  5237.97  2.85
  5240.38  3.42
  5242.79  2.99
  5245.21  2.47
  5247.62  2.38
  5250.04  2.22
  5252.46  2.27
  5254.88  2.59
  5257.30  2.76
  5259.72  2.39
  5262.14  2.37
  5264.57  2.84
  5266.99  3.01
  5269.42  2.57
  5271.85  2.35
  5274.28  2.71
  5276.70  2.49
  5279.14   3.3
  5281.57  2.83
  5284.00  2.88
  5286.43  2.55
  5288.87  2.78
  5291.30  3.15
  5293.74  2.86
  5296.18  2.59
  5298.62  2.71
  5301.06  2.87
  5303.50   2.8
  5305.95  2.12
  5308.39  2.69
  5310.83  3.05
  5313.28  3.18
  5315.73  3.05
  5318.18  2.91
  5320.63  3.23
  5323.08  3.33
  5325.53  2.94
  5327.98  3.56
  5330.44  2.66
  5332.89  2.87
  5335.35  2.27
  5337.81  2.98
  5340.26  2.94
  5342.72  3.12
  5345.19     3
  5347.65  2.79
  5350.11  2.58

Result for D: 2.4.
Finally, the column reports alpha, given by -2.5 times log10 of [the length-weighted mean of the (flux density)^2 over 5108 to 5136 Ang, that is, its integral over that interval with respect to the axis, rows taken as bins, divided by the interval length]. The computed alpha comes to -1.90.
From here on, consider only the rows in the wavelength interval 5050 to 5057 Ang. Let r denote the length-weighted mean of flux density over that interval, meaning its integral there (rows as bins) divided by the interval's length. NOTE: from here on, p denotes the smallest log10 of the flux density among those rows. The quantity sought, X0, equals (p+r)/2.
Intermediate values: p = 0.352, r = 2.38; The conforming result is 1.36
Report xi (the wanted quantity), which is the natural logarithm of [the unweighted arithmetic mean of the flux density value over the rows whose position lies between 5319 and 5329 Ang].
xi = 1.18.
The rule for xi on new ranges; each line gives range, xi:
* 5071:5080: 0.99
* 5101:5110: 0.99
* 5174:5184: 0.90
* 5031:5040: 0.93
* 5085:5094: 0.90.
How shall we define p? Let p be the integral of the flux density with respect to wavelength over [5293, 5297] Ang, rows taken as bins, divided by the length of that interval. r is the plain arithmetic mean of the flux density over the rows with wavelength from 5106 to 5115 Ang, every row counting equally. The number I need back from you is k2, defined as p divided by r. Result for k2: 1.14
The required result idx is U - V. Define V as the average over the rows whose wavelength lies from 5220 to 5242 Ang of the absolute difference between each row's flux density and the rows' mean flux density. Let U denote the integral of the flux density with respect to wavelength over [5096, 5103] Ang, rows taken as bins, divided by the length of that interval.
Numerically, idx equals 2.4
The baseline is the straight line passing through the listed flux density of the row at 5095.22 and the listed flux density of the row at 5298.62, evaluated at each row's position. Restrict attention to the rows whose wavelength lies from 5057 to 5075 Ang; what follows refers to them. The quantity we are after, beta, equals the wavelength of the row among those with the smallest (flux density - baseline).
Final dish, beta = 5057.81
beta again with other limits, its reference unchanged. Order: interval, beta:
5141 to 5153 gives 5149.47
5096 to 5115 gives 5111.67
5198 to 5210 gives 5206.70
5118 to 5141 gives 5132.90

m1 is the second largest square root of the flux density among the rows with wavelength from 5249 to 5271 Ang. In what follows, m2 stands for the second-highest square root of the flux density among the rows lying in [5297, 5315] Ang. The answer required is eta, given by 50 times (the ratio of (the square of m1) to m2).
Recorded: 81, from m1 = 1.69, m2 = 1.75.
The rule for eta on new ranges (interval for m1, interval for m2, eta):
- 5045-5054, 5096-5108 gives 77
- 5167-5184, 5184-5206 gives 83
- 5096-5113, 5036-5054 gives 83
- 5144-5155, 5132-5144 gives 61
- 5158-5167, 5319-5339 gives 74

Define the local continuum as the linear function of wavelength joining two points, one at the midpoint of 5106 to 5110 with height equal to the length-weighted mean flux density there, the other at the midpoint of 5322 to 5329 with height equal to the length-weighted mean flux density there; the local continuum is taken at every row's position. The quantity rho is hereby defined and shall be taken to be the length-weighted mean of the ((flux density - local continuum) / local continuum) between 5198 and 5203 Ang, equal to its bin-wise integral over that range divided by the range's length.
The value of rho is -0.10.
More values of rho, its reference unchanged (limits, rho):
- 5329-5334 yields -0.15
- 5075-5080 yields 0.20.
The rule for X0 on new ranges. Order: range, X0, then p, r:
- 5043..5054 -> 1.51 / 0.375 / 2.64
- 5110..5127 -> 1.29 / 0.283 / 2.30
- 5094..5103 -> 1.50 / 0.369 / 2.63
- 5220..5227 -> 1.75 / 0.468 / 3.03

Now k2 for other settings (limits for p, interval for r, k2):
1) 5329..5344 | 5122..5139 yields 1.15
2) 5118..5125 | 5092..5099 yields 0.95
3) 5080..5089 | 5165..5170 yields 0.93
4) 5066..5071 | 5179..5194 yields 1.01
